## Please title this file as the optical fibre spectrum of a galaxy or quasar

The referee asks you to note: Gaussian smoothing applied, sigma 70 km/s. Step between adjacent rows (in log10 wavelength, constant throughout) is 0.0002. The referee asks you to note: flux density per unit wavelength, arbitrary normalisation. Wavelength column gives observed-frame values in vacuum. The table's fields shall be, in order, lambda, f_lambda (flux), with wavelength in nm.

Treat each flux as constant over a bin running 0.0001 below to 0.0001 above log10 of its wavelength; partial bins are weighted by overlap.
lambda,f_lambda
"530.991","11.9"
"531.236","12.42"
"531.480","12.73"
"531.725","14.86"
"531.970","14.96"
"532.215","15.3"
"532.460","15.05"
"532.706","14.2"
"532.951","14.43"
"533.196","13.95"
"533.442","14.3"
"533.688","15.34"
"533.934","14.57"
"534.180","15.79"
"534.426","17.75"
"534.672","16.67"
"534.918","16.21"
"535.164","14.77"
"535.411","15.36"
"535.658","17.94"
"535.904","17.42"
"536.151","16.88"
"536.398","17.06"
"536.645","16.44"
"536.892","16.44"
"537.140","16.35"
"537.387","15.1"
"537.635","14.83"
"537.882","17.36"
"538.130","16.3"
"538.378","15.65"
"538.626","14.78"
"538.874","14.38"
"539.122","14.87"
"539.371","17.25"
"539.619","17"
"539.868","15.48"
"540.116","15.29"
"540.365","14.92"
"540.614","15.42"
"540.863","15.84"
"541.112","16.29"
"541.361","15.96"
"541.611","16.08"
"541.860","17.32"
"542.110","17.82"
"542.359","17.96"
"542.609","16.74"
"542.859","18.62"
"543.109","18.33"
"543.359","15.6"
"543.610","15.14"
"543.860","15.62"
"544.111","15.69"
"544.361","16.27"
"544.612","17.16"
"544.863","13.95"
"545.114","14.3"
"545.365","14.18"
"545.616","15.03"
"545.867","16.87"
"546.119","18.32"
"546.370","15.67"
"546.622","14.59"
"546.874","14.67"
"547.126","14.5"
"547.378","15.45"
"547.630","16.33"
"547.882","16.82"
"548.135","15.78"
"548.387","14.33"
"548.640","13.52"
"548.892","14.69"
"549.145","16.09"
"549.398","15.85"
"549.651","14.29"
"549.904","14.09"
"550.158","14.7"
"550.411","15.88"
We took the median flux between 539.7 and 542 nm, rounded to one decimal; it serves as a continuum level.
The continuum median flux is 15.8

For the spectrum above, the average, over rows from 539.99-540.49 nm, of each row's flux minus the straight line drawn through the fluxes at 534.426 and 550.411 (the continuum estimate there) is -2.0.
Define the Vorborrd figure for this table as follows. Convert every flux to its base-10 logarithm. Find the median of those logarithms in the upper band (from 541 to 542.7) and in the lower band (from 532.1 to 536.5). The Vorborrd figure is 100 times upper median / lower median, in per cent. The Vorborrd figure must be 103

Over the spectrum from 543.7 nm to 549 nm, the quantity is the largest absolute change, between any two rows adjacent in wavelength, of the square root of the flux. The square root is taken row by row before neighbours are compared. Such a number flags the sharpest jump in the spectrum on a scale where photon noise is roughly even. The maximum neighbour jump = 0.407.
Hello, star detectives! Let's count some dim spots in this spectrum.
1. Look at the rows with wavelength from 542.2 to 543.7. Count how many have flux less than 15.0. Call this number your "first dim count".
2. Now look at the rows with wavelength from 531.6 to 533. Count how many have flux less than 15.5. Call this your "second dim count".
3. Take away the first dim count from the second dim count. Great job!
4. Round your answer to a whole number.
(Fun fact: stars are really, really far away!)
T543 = 6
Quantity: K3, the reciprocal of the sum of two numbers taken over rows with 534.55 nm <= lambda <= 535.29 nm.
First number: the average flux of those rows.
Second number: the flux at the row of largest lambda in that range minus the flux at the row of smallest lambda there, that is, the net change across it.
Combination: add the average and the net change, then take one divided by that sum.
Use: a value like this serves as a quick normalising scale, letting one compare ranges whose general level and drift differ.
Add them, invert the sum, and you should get 0.072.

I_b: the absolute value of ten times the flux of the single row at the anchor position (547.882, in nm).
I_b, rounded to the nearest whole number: 168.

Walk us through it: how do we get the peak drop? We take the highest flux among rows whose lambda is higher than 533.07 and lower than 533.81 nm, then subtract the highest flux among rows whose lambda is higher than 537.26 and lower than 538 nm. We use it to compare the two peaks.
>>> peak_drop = -2.0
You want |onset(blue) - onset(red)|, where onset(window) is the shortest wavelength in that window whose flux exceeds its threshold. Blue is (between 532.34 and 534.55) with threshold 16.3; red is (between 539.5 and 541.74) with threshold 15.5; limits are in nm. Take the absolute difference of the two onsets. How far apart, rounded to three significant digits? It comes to 5.19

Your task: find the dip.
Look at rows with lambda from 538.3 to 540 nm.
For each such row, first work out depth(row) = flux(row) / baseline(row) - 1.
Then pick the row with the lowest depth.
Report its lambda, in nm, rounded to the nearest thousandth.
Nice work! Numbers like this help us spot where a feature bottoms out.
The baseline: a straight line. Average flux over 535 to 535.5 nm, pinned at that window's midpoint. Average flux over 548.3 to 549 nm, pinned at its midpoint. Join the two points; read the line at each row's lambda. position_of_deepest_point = 538.874 nm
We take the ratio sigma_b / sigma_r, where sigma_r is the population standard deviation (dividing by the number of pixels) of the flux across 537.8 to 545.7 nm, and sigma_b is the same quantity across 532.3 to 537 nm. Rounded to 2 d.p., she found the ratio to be 1.01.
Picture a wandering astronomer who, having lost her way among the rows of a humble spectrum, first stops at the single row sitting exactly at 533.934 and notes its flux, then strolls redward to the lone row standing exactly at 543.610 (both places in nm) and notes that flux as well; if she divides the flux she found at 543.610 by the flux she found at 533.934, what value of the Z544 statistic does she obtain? 1.04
